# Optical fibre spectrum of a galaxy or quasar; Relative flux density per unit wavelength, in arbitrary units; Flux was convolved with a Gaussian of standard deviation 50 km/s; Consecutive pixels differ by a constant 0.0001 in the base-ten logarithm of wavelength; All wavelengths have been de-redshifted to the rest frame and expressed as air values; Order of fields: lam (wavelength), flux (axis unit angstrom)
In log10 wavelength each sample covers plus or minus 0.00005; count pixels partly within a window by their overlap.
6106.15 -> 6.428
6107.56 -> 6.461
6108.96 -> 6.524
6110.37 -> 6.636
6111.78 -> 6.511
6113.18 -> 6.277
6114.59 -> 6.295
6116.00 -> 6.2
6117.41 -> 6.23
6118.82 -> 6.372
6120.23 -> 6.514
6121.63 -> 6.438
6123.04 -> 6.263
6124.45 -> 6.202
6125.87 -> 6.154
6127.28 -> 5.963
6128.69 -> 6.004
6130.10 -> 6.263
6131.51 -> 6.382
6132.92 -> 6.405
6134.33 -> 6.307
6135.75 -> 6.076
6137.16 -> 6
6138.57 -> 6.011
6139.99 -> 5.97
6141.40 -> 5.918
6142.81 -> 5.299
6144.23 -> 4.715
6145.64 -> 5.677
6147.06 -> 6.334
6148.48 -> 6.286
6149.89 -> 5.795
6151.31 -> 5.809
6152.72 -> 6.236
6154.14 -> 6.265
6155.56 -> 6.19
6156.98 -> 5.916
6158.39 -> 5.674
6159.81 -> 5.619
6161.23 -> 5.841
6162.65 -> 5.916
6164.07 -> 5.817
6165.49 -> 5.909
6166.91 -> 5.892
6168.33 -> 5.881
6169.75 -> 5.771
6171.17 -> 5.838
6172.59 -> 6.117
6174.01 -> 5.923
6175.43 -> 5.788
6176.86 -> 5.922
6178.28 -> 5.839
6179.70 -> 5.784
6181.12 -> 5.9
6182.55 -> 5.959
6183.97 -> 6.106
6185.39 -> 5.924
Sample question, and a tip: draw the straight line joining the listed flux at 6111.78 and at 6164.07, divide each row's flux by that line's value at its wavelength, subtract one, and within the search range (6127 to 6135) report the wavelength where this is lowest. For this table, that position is 6127.28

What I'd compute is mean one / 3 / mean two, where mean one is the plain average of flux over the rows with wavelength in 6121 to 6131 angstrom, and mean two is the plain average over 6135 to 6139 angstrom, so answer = 0.342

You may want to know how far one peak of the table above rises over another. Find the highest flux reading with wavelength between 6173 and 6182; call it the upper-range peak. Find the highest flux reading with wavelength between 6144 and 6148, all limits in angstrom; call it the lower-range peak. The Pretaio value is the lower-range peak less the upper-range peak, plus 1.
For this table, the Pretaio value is 1.41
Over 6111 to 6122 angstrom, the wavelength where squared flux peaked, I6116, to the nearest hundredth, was 6120.23 angstrom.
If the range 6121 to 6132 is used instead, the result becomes 6121.63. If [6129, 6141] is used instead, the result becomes 6132.92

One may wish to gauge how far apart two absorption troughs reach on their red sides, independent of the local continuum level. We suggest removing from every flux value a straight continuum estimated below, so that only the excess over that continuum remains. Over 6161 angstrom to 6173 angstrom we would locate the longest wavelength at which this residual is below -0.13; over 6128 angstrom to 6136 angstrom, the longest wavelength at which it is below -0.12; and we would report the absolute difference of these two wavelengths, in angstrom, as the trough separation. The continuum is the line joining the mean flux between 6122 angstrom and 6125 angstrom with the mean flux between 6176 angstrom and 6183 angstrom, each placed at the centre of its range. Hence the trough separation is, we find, 41.1 angstrom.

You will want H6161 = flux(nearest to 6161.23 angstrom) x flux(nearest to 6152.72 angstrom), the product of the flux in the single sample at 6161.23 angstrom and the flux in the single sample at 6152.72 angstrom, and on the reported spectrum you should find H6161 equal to 36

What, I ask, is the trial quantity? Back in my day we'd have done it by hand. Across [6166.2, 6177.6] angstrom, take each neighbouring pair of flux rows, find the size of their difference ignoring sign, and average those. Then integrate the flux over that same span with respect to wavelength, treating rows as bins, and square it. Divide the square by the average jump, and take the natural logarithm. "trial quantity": 10.4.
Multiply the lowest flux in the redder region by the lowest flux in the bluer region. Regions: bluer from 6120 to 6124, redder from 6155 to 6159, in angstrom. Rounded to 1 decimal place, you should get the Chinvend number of 35.5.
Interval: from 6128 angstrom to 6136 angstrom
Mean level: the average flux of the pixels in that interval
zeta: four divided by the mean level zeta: 0.64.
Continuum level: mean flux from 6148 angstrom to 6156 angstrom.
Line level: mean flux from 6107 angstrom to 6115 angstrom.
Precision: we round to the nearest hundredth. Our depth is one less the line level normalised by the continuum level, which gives -0.06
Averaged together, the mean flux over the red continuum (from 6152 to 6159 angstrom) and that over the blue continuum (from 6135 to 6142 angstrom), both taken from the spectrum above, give 6.03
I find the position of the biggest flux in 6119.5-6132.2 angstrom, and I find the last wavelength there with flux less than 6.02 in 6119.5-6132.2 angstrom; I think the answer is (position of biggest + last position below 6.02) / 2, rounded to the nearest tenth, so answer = 6124.5 angstrom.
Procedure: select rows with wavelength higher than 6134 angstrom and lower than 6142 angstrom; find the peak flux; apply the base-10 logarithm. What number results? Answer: 0.800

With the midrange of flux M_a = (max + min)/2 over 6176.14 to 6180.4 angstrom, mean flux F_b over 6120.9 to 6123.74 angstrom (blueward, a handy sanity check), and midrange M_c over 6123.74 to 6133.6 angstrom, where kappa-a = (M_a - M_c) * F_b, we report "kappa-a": -2.1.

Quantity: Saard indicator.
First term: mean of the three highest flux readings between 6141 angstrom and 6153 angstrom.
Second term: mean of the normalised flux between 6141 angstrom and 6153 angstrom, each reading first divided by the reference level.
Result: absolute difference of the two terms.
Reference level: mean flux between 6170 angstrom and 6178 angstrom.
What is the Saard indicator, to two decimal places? 5.31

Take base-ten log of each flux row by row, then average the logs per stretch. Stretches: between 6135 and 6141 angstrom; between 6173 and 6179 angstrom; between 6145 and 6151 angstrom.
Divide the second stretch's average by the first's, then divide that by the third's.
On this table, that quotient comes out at 1.27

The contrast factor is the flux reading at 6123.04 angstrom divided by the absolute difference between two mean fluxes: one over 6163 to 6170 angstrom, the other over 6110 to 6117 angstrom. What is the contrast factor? 12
